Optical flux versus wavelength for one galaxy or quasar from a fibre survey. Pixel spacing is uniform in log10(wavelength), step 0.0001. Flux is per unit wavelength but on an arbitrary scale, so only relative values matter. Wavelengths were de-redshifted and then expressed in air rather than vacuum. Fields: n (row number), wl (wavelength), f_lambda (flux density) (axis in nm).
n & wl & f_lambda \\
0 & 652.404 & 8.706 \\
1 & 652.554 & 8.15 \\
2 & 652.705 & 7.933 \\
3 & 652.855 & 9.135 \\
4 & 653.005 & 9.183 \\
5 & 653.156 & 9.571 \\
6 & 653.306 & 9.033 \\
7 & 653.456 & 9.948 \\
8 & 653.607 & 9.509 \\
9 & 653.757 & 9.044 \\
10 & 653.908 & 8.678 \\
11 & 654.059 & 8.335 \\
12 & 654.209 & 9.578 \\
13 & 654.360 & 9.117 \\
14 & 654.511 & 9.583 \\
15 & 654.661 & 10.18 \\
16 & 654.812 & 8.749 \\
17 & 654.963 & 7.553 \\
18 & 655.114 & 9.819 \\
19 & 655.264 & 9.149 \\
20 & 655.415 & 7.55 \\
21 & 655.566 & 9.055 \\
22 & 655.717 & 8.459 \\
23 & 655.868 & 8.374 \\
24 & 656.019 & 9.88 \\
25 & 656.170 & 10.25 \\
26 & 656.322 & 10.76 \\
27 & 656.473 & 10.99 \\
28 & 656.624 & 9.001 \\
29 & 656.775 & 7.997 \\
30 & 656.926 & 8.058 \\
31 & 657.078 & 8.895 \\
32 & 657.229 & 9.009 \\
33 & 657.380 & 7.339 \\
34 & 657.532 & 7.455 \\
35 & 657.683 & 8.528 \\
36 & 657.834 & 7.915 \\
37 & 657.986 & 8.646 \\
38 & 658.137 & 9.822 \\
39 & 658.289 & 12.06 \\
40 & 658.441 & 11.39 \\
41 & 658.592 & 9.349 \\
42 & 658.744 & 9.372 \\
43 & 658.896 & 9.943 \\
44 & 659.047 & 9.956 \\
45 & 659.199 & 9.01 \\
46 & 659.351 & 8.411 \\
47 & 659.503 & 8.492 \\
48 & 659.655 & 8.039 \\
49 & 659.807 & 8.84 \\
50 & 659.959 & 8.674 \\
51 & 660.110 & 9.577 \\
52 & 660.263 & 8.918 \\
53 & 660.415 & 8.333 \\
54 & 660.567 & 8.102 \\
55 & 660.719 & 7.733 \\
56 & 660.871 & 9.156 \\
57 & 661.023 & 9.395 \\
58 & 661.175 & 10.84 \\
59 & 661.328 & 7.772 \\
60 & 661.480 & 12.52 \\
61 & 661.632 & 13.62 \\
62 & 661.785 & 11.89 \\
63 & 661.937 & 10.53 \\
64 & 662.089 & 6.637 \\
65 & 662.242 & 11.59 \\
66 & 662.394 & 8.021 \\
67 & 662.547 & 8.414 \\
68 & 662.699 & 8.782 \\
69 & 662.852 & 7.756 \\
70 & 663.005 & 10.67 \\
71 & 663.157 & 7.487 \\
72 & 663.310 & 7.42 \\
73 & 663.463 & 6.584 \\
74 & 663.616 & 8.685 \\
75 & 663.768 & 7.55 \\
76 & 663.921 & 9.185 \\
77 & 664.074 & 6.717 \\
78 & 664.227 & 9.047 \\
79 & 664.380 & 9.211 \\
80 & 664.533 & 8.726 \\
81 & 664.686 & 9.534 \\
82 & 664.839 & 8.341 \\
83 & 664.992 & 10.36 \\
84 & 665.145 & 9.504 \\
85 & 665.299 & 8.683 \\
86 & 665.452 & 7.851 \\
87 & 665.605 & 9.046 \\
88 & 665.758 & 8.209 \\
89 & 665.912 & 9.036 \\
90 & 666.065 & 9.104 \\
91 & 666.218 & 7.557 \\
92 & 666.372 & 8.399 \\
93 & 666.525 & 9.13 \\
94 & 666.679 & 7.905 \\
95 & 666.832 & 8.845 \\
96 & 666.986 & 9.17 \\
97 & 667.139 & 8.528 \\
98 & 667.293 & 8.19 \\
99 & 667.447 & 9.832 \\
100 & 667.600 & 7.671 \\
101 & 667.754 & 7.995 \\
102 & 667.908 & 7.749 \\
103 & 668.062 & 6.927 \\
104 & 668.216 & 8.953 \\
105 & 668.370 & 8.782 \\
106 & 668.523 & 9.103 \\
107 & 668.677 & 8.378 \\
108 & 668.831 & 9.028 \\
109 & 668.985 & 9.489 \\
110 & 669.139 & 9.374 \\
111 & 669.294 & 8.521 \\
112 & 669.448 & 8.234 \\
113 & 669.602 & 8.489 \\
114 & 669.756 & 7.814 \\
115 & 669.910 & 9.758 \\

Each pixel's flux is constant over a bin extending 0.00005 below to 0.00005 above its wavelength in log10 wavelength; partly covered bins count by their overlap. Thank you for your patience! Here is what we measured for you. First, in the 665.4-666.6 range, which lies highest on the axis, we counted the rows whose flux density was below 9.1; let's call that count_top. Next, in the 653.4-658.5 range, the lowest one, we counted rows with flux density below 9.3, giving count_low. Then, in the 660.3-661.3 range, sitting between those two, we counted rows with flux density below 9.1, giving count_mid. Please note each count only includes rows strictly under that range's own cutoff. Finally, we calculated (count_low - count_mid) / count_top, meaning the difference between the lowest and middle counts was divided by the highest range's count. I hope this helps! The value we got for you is 3.0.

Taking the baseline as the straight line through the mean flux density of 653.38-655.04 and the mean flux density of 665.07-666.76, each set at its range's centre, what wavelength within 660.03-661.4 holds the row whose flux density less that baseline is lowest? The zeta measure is 660.719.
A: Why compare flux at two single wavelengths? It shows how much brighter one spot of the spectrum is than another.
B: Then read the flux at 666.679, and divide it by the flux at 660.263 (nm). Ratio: 0.89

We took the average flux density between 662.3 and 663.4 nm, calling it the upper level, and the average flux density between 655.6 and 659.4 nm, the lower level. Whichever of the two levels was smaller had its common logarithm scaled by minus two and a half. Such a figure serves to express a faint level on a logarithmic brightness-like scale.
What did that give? -2.31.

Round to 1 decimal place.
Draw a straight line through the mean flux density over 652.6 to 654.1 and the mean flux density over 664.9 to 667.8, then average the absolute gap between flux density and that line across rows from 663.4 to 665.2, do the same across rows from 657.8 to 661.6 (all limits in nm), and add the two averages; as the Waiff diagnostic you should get 1.8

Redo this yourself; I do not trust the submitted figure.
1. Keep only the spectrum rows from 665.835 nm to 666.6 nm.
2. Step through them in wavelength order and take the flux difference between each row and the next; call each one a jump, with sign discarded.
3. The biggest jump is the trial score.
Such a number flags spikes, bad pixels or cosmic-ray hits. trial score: 1.55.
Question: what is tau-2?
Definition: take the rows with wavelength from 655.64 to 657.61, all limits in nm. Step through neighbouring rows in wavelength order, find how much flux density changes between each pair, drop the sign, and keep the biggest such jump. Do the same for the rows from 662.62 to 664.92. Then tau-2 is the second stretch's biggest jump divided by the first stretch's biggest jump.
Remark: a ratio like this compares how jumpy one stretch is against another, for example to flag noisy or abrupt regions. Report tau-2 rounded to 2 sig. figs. 1.6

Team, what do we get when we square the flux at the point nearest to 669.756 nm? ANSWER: 61.1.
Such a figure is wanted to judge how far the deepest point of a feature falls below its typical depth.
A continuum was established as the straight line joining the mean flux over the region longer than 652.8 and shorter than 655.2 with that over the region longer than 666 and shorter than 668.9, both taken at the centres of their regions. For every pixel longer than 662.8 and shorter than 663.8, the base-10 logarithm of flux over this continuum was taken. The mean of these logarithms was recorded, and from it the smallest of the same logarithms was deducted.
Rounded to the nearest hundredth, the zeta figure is 0.08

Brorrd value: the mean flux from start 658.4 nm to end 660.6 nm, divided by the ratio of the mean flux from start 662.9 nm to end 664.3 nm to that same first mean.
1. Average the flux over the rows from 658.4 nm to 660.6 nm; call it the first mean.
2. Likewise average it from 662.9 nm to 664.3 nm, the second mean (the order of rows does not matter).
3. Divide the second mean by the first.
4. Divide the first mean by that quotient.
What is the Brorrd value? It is 10.1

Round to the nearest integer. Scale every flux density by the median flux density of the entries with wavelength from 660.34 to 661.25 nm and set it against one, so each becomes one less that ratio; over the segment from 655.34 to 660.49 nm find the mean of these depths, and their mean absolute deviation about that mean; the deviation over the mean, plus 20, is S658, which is 17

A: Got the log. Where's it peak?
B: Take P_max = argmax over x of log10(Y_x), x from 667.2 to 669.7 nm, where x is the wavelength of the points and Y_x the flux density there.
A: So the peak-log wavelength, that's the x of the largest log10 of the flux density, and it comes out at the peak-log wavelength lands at 667.447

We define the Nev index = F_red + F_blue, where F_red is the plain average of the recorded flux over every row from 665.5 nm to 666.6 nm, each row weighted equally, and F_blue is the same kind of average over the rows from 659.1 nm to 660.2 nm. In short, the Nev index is 17.4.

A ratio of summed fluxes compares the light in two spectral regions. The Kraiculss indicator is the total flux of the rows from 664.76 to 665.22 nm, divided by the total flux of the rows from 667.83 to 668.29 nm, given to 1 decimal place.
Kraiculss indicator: 1.2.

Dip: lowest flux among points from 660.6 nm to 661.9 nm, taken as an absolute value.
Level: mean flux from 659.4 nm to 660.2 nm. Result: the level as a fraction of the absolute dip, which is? 1.13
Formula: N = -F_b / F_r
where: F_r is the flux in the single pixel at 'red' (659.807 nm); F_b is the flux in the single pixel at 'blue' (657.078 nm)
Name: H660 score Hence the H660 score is -1.01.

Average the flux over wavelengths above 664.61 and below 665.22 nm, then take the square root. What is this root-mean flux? 3.07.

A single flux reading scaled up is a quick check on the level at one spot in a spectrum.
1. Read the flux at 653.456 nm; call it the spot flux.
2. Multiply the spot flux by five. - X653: 49.7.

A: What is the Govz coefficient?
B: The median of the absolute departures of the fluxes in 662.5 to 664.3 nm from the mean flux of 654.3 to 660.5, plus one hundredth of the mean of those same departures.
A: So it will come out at 1.4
